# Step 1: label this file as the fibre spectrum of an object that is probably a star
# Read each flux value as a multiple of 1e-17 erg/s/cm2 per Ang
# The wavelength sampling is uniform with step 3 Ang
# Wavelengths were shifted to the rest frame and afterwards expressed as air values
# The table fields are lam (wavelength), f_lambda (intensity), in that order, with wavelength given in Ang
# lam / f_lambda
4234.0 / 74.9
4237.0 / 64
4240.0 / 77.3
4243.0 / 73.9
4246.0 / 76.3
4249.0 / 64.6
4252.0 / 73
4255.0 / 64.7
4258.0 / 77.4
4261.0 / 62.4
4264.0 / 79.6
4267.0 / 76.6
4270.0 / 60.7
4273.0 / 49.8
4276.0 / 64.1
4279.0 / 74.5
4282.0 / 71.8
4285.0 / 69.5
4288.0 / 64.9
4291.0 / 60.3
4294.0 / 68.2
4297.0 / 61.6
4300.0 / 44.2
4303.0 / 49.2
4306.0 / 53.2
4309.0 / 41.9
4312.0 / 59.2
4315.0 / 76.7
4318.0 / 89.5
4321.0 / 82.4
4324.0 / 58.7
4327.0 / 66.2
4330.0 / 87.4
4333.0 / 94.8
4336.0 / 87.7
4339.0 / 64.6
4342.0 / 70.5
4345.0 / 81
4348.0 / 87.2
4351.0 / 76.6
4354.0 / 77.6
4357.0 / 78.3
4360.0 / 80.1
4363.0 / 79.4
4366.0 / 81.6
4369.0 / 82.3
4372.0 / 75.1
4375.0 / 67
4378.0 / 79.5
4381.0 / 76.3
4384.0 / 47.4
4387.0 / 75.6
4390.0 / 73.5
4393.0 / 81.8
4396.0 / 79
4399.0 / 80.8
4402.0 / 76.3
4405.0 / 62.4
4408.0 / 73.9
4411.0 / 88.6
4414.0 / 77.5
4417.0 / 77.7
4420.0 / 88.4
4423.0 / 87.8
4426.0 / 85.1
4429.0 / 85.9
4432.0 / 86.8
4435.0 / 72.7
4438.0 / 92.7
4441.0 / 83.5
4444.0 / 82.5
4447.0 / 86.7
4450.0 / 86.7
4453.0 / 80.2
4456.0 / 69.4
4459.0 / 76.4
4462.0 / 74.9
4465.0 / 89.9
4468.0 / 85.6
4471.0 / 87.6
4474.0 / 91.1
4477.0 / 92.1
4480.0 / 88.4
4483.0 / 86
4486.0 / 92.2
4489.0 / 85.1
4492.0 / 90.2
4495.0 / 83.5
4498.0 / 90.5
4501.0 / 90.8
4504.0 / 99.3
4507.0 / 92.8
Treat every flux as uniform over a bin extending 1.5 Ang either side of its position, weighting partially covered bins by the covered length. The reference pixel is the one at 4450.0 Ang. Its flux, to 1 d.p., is 86.7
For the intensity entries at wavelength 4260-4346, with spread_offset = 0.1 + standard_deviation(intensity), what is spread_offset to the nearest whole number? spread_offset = 14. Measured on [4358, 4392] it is 10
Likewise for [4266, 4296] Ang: 8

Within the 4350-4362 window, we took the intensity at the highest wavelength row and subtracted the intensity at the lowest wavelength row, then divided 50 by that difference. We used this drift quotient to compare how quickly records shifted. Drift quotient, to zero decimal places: 14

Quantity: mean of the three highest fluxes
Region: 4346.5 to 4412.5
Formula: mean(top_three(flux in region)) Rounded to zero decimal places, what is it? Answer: 86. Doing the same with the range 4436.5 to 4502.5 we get 92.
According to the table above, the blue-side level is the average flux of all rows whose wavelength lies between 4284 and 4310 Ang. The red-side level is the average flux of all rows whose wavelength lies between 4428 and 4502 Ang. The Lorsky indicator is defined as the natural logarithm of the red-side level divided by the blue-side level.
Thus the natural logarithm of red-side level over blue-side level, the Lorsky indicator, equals 0.40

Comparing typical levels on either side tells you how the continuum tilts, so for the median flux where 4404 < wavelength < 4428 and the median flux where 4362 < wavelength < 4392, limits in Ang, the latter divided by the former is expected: 0.93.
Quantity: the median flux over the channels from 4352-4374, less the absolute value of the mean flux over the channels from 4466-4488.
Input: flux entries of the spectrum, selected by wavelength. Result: -10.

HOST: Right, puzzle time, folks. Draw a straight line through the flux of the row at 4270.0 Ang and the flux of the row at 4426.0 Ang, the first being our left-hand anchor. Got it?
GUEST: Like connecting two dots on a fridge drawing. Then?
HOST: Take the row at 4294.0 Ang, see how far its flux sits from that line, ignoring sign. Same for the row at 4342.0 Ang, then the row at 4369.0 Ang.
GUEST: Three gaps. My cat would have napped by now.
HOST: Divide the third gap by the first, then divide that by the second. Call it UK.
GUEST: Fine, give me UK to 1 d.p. 1.1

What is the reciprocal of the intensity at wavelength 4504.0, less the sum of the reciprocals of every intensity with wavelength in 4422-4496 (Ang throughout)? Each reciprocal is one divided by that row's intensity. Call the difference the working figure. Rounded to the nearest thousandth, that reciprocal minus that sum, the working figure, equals -0.286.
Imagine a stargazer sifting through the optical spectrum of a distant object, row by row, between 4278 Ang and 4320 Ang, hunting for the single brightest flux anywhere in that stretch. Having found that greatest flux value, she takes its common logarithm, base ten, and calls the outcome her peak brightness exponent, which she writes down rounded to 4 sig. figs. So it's 1.952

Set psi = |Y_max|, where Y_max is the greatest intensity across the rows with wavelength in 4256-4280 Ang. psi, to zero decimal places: 80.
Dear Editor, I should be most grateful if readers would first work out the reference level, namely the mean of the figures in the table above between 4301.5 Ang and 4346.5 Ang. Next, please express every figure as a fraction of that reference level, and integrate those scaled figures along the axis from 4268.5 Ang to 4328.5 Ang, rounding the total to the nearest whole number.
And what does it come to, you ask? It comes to 54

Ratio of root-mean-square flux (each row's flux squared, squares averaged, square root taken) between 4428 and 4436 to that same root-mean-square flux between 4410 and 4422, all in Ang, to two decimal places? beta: 0.99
